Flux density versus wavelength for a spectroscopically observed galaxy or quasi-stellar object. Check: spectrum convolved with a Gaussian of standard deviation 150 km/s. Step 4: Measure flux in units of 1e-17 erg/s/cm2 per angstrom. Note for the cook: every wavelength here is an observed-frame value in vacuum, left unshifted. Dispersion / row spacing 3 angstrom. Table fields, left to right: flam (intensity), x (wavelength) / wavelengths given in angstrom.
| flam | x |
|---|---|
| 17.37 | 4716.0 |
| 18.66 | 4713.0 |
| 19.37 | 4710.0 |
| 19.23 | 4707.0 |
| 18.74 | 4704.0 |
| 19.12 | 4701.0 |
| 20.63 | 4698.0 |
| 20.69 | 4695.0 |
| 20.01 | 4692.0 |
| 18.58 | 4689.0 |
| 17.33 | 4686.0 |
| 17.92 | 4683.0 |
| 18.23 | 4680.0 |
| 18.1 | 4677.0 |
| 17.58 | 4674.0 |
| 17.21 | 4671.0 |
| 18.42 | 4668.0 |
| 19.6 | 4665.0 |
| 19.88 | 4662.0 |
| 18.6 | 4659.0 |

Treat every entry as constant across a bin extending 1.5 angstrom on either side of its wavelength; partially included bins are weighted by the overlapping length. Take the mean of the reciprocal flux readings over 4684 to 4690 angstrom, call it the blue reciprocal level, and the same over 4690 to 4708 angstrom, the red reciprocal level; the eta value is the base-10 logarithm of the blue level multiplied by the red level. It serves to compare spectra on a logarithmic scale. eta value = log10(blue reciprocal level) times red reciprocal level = -0.0636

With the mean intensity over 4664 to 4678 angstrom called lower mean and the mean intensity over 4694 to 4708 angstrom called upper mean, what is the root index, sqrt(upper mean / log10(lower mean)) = 3.95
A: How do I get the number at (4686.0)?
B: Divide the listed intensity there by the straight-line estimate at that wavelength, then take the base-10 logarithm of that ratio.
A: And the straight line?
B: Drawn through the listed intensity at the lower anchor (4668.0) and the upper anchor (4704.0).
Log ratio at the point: -0.03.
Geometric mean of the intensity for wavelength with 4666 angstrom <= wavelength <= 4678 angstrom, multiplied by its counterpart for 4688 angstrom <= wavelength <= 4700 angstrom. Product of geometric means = 356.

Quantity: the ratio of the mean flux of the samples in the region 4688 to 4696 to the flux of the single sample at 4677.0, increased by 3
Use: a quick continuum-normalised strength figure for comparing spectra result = 4.09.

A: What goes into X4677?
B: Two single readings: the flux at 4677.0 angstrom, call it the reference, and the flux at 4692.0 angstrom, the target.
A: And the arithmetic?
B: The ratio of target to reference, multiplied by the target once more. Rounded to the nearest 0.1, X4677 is 22.1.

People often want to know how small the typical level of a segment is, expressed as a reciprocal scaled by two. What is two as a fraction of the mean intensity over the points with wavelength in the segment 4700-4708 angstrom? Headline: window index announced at 0.105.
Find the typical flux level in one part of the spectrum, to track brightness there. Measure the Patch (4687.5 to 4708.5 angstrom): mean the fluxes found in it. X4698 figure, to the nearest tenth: 19.6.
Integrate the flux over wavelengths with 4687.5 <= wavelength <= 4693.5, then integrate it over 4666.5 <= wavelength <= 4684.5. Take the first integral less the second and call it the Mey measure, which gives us -207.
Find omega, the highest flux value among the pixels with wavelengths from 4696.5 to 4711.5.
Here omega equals 20.63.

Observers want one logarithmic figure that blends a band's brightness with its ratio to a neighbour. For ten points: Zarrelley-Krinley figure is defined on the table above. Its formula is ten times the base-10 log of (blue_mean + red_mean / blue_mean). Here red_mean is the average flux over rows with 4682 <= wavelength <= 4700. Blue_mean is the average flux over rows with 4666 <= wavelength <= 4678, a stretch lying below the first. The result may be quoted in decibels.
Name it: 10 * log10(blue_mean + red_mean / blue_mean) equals 12.8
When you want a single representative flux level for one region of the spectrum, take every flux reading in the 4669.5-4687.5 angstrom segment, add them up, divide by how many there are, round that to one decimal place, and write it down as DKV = 17.7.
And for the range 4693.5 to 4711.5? 19.6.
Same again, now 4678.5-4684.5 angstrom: 18.1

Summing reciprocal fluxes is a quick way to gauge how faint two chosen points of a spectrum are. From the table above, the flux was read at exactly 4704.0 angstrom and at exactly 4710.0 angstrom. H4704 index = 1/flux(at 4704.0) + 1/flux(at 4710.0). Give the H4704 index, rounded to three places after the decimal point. 0.105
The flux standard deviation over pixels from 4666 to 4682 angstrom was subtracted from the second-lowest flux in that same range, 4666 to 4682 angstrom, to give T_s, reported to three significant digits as 17.1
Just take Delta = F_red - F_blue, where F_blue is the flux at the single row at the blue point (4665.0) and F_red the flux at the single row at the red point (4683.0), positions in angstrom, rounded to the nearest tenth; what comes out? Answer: -1.7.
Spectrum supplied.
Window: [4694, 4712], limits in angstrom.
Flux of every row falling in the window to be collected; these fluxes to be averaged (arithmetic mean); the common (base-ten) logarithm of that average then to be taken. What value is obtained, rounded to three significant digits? 1.29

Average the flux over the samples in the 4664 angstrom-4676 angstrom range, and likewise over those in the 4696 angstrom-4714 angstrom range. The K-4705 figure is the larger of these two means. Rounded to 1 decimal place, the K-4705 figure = 19.3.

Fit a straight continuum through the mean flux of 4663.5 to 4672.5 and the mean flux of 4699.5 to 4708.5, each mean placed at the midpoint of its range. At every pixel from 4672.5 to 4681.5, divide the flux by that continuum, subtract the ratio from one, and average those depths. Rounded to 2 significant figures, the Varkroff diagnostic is 0.032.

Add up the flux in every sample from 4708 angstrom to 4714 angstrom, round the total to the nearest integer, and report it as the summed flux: 38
